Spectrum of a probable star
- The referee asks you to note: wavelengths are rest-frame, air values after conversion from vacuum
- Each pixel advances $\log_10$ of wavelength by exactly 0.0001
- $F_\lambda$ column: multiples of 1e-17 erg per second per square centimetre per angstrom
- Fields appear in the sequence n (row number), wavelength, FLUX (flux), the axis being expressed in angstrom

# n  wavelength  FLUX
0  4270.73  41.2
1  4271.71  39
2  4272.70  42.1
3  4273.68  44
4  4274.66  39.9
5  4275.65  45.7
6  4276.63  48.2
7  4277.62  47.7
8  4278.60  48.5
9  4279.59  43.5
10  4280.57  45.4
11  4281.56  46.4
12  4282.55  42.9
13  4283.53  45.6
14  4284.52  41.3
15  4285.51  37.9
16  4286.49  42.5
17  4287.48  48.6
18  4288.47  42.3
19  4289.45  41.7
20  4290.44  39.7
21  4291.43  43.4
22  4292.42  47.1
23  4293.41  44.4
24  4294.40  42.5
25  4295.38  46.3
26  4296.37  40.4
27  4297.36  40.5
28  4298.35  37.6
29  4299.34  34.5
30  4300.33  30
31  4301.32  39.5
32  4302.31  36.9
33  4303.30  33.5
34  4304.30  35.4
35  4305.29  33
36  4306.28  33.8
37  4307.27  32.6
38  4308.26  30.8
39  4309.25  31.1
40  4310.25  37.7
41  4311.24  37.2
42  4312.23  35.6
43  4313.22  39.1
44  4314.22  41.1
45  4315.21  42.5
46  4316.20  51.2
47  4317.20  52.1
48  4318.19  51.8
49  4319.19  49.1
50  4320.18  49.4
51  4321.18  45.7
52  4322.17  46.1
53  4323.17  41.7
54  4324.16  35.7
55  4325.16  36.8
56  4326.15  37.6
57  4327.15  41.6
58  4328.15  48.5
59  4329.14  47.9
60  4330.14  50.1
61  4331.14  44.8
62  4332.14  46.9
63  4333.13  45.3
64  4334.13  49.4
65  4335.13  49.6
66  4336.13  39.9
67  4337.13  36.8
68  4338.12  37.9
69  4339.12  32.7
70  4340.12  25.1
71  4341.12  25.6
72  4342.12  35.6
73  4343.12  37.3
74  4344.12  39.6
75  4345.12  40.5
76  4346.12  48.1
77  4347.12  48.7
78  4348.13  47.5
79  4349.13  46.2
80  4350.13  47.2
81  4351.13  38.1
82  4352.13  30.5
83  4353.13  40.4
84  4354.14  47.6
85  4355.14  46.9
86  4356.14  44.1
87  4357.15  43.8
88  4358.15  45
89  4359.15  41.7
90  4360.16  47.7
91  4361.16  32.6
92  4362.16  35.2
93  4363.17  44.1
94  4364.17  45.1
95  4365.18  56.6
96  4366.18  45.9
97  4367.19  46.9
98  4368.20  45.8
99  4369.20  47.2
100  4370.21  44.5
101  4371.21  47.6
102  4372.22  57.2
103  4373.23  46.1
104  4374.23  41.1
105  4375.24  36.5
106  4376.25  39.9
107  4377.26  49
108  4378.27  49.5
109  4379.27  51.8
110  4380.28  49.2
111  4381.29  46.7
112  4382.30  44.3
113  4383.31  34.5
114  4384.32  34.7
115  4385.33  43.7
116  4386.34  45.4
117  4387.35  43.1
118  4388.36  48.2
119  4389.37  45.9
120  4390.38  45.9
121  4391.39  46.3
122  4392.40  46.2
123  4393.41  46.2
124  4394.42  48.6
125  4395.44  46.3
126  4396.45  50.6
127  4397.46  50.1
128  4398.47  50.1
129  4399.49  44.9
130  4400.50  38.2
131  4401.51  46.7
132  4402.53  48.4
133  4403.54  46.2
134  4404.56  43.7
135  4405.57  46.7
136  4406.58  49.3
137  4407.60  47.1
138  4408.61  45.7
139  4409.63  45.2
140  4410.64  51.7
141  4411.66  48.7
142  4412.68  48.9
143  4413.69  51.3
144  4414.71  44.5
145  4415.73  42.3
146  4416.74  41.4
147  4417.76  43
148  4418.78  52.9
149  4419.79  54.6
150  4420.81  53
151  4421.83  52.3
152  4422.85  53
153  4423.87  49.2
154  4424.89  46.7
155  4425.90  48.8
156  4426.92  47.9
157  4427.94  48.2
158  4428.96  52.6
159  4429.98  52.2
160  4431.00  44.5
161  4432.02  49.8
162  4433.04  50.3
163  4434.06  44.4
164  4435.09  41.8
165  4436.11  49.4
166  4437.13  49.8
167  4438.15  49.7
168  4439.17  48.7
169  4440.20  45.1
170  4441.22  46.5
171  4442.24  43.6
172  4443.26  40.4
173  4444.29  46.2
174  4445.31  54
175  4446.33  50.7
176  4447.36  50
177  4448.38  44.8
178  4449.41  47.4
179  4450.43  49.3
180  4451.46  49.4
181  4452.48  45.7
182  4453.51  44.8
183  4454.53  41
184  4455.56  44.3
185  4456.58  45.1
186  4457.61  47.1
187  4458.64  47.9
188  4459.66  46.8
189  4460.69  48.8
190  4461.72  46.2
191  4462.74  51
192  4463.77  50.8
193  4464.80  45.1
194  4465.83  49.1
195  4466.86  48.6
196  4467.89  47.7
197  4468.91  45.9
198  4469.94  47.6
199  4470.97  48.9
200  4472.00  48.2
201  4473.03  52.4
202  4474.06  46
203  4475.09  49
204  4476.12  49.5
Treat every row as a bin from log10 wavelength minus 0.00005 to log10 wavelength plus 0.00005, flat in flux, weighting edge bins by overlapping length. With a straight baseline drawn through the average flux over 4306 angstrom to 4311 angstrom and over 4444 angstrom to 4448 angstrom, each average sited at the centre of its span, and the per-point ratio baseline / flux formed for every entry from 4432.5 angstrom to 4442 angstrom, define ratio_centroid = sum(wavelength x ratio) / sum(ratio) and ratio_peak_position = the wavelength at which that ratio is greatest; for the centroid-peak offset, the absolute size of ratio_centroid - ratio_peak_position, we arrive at 2.0 angstrom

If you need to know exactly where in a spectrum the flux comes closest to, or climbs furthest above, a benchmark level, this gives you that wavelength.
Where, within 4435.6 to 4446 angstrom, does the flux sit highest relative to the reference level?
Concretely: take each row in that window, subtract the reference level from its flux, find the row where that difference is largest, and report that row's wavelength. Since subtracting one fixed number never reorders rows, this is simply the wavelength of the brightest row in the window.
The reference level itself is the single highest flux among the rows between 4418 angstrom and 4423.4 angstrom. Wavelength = 4445.31 angstrom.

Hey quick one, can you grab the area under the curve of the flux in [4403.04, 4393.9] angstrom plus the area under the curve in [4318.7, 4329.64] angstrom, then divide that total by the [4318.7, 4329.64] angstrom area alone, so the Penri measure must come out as 1.90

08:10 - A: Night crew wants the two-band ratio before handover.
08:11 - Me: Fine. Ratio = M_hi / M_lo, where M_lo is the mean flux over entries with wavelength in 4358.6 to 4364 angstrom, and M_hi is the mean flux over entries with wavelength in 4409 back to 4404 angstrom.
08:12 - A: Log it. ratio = 1.15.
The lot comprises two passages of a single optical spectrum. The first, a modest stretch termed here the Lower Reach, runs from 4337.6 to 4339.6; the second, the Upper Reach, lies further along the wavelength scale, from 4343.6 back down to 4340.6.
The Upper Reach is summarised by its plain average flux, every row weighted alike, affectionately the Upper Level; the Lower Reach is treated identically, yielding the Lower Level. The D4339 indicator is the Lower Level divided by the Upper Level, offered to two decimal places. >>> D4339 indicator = 1.08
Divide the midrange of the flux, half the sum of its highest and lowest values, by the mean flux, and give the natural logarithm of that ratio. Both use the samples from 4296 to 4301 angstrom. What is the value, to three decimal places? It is -0.038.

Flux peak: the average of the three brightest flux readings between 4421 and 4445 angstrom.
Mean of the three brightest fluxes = 52.63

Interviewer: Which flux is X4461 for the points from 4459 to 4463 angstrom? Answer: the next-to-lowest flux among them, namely 46.8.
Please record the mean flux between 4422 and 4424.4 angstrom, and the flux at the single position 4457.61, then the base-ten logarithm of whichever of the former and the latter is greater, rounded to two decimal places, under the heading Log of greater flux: 1.71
